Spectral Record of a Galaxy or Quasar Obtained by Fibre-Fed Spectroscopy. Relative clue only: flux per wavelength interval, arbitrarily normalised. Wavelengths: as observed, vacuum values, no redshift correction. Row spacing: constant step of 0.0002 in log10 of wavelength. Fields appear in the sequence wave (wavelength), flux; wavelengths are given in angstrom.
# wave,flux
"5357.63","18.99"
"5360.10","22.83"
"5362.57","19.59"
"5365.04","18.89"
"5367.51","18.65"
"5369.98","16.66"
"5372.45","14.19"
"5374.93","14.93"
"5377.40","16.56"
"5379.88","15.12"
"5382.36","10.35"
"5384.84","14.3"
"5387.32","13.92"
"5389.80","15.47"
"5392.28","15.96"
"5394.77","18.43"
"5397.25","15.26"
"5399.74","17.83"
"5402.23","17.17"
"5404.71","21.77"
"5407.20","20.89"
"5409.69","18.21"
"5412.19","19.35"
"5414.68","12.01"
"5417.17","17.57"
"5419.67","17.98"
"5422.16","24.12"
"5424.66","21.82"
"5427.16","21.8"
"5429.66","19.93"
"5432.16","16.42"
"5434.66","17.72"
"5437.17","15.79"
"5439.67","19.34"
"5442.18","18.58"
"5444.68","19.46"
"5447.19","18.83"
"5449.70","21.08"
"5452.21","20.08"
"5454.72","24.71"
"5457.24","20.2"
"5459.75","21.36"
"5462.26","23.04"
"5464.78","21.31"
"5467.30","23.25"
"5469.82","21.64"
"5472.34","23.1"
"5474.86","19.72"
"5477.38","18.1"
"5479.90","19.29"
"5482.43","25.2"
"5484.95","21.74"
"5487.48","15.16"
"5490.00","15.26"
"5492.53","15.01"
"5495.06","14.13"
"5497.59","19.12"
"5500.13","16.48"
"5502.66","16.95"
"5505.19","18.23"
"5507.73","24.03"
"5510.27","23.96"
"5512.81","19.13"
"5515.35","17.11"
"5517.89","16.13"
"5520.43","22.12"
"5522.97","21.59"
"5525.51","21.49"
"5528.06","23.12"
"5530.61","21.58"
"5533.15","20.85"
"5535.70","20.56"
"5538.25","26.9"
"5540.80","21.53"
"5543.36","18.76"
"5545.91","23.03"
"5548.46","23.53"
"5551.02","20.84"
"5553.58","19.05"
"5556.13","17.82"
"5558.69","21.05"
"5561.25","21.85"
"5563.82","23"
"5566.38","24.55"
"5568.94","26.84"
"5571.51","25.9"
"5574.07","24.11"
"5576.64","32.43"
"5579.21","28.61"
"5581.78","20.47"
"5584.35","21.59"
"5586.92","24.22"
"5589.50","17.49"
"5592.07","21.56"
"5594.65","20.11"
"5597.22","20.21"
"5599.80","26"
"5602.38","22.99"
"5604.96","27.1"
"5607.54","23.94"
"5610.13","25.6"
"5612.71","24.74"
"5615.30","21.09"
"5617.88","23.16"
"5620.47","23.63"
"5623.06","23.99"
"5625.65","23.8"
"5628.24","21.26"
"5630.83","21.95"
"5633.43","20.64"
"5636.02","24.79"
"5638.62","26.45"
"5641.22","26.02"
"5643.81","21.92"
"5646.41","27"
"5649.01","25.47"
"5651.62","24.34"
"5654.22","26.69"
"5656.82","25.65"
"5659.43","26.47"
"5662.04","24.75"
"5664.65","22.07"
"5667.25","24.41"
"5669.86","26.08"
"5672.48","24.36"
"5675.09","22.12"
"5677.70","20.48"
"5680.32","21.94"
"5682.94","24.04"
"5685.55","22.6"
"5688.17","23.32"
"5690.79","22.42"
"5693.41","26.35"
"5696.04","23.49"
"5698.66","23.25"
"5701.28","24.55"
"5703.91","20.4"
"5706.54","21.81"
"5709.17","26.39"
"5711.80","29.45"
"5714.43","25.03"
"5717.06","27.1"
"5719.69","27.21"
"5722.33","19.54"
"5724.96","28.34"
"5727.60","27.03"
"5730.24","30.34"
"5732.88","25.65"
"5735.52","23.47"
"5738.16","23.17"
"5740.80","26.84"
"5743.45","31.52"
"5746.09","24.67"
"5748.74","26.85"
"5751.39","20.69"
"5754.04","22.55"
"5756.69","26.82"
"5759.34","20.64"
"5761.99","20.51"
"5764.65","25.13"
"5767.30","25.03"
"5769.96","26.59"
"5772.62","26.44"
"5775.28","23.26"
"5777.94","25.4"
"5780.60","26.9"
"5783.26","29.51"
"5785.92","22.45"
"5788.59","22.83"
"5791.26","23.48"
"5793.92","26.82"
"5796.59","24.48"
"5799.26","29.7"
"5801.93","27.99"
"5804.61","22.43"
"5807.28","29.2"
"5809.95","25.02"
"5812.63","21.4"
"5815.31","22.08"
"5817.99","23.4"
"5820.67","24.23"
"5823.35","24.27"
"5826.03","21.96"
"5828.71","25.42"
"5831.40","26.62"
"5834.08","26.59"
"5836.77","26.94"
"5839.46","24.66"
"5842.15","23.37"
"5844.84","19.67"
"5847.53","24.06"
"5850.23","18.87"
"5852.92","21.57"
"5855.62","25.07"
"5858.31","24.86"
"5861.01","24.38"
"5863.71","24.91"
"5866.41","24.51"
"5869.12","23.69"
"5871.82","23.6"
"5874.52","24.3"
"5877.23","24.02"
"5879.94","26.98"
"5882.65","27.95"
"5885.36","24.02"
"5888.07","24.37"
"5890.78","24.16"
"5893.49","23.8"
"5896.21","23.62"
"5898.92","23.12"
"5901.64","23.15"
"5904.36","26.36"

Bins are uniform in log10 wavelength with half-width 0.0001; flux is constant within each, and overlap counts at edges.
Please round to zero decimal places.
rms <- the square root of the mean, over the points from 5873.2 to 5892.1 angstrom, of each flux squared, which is 25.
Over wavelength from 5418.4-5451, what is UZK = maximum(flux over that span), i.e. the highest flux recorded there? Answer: 24.12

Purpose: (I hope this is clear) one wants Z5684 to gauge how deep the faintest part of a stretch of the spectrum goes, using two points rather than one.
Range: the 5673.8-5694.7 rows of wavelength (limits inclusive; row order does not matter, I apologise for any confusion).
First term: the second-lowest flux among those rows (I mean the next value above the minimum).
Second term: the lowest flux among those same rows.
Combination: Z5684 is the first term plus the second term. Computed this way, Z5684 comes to 42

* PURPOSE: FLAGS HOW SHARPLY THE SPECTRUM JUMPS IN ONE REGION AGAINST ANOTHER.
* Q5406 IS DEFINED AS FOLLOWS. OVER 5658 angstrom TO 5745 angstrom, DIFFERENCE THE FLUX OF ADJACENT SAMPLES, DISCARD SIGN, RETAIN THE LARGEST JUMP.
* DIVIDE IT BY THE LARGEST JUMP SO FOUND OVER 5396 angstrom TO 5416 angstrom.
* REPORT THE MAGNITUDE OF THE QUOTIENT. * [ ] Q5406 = 1.2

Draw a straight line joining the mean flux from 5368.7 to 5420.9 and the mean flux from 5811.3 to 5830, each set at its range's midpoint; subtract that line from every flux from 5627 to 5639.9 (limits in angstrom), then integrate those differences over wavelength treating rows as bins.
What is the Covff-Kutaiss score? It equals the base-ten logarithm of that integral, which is 1.56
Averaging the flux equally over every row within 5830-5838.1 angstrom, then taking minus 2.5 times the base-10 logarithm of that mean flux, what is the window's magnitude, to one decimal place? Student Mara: -3.6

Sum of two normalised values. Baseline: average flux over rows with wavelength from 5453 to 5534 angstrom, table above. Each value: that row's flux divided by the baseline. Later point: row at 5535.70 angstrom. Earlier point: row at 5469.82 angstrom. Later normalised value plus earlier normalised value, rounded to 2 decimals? 2.10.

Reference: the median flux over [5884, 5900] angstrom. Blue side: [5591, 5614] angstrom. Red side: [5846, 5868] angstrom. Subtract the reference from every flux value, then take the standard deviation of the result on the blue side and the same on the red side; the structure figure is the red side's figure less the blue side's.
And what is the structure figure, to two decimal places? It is -0.35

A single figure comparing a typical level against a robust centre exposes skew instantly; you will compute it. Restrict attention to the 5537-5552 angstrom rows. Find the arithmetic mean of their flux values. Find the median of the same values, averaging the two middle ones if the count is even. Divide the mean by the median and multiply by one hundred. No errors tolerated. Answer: 101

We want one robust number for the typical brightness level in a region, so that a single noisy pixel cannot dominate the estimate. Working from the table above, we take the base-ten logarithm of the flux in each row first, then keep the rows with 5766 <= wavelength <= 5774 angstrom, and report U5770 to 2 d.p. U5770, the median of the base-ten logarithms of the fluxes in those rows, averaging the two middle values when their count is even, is 1.42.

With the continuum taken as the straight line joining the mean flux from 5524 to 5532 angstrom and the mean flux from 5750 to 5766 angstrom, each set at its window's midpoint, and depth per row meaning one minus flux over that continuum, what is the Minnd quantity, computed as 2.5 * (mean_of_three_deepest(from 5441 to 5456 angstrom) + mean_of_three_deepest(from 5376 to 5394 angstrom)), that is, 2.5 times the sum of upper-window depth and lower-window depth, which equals 1.34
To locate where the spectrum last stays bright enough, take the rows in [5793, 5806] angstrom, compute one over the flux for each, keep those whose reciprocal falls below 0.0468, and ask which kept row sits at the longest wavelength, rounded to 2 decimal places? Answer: 5804.61 angstrom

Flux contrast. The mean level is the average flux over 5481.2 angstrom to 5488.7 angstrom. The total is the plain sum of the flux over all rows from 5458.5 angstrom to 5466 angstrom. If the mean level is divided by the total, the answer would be 0.32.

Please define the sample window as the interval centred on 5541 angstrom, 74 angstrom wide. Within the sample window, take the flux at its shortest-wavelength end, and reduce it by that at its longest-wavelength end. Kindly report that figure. -14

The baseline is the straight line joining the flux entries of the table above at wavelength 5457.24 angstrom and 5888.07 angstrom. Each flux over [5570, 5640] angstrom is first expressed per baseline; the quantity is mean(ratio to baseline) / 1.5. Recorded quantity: 0.73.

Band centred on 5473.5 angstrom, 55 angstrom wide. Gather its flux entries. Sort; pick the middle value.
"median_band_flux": 20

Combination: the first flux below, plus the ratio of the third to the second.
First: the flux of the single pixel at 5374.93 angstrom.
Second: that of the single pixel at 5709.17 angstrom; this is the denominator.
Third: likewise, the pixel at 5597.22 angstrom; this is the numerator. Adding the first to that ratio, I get 16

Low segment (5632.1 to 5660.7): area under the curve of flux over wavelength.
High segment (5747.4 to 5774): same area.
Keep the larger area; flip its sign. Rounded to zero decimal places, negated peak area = -716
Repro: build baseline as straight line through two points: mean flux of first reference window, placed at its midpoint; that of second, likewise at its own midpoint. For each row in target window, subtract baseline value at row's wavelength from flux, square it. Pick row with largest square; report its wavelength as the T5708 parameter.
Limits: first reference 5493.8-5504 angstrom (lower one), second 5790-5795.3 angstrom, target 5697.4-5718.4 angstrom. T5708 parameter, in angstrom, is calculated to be 5711.80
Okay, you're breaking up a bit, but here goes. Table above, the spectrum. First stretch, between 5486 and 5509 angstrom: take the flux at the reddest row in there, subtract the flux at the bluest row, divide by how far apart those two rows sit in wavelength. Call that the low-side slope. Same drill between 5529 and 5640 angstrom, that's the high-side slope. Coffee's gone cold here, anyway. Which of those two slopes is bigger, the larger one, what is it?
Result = 0.44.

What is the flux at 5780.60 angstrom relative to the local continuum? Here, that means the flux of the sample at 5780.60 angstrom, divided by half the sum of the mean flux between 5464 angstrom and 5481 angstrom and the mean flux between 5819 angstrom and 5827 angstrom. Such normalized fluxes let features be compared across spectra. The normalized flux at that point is 1.21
